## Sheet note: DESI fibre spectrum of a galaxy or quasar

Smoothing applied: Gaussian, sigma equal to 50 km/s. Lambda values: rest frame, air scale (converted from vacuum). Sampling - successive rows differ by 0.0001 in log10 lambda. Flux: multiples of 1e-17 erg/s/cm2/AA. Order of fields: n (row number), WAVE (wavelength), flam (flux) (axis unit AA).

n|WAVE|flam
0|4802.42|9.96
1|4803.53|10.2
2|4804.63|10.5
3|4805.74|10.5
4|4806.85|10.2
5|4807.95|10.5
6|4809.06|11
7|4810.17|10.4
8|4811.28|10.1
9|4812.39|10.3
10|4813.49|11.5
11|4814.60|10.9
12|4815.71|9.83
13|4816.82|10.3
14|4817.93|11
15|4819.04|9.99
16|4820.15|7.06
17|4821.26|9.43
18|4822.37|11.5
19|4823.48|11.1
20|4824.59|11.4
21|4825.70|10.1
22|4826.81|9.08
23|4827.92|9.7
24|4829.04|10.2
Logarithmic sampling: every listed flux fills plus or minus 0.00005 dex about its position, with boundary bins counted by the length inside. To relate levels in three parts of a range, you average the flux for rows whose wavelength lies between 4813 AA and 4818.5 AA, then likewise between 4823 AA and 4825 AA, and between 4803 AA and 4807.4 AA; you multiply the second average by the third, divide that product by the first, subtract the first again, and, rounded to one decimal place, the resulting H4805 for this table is 0.2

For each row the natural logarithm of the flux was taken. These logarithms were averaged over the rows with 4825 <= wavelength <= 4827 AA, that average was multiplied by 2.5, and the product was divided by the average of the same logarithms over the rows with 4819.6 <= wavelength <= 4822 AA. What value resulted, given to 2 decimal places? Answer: 2.69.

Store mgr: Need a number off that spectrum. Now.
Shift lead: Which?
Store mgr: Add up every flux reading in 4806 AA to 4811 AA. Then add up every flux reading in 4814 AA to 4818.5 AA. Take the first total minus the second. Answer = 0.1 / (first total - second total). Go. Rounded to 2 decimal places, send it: 1.43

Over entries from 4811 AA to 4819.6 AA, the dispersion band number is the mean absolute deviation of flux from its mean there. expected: 0.48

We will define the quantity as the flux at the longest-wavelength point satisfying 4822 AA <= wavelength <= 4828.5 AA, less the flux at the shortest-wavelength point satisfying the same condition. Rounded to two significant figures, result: -1.8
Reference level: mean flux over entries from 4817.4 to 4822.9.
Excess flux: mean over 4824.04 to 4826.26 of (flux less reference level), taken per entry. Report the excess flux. 1.0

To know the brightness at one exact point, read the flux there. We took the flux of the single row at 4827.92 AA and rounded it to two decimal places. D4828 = 9.70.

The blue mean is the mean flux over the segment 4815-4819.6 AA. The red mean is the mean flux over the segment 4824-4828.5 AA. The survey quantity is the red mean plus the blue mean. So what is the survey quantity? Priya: 20.4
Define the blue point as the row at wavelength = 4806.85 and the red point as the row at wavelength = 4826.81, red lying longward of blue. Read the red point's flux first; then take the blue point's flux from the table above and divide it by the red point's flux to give 1.12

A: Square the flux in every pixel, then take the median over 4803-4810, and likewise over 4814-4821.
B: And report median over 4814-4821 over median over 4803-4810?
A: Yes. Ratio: 0.93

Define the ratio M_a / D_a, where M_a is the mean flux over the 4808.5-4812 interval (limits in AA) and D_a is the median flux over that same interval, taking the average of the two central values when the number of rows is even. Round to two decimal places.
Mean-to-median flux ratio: 1.01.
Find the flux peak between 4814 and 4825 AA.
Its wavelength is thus 4822.37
